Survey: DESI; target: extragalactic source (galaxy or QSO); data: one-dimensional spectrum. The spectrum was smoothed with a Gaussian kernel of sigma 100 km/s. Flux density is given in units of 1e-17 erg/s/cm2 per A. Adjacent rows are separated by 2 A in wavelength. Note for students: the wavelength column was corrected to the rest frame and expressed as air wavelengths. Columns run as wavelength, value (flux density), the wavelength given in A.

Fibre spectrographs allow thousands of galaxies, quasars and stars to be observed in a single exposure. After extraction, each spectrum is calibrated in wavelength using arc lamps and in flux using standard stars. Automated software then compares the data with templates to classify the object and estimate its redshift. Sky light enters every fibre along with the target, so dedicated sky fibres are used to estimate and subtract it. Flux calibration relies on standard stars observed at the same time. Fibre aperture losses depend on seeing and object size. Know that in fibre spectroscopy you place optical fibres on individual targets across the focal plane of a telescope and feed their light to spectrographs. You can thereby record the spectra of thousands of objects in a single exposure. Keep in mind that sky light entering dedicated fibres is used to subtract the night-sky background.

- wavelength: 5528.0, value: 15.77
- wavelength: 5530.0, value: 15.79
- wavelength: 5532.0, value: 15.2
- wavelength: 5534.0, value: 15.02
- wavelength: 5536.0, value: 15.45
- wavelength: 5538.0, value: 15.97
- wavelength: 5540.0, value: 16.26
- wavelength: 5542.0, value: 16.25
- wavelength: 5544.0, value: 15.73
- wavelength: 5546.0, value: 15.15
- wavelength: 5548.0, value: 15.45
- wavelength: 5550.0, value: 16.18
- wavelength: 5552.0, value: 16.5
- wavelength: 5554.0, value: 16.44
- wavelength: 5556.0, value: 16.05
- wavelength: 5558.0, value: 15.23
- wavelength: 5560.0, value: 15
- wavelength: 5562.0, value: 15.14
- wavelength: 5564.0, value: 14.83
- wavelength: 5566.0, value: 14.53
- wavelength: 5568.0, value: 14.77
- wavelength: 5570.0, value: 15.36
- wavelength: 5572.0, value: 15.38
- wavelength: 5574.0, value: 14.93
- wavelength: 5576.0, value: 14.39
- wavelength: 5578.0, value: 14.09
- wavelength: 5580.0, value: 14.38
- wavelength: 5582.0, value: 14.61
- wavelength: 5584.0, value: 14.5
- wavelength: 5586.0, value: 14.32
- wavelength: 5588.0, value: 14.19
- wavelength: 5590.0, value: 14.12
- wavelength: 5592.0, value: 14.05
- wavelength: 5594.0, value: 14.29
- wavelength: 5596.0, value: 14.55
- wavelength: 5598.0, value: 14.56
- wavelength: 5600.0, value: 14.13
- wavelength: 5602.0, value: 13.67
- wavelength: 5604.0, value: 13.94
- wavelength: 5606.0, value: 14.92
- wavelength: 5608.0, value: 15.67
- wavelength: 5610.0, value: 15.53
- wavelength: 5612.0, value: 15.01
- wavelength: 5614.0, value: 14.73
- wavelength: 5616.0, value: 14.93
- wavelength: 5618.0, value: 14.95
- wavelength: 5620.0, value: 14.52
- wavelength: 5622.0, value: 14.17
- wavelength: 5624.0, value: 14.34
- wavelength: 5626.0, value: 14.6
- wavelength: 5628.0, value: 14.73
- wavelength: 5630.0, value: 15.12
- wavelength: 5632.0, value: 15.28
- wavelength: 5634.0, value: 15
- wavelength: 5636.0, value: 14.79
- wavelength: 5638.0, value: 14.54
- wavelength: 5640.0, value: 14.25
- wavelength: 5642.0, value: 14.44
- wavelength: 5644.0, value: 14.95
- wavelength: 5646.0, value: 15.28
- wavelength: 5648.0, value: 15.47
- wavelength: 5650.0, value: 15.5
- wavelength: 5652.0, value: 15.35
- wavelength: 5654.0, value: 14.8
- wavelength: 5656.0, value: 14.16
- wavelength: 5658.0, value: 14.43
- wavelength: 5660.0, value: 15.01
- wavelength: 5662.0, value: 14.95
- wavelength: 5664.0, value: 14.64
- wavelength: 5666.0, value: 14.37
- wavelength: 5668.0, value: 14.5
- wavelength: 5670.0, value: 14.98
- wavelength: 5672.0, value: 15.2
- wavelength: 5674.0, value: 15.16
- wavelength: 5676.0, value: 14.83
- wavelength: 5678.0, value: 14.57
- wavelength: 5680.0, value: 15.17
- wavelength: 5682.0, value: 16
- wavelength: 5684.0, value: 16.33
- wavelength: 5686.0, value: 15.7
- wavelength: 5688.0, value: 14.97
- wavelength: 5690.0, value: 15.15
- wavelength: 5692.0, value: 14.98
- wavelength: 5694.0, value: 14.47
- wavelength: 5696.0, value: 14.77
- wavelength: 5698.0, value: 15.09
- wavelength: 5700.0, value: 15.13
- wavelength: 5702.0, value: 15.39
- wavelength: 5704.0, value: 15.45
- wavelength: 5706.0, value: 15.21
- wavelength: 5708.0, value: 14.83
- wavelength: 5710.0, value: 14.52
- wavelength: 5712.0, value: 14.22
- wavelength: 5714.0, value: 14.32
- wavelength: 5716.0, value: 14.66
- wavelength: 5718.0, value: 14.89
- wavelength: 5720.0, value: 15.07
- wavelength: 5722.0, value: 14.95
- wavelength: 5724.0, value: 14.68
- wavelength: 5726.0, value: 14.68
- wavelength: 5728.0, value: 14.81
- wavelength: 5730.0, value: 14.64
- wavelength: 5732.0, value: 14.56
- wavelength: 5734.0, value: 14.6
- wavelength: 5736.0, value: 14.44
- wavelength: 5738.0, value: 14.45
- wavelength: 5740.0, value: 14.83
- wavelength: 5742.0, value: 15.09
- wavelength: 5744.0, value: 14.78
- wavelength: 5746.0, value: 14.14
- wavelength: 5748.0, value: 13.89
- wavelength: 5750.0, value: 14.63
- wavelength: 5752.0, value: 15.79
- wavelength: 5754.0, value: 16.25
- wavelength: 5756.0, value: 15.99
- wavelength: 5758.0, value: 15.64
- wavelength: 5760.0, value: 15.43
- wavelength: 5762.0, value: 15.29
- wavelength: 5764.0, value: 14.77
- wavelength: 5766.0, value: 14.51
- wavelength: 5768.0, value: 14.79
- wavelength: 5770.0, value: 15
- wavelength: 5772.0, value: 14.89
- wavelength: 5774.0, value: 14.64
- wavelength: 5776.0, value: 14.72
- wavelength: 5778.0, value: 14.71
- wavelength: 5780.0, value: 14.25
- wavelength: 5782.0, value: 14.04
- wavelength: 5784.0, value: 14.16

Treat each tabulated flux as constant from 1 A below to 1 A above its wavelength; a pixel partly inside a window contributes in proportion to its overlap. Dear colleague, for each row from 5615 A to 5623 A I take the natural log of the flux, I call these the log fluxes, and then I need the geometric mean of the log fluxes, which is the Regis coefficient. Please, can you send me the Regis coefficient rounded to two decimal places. 2.68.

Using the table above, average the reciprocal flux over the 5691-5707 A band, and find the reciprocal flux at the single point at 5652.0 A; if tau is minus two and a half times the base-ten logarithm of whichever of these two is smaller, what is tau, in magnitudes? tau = 2.97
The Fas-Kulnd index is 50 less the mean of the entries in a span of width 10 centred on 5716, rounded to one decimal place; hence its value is 35.4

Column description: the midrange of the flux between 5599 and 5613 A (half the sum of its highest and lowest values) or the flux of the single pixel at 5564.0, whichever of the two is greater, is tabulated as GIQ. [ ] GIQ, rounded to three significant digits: 14.8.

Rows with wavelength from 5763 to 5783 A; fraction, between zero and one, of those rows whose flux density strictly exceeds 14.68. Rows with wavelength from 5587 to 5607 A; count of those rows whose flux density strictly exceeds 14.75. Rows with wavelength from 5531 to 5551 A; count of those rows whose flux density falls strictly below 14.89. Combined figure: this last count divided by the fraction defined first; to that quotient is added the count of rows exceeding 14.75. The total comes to 1.0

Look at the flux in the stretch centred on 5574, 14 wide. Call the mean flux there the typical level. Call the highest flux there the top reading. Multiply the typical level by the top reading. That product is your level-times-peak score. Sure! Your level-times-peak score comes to 227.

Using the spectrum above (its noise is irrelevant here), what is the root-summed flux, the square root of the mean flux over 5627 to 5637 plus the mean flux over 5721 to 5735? 5.45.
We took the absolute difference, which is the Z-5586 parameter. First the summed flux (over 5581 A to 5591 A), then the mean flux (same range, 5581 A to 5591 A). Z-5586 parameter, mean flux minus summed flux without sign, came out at 57.4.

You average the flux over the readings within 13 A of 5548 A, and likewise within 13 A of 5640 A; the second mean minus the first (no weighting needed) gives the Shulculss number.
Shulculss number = -0.84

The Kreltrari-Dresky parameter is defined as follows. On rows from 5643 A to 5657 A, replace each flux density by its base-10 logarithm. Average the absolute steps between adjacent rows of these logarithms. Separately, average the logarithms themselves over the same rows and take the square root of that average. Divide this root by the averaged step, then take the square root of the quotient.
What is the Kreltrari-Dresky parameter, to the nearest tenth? 10.9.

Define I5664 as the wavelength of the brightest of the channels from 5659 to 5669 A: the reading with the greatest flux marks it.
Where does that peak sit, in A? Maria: 5660.0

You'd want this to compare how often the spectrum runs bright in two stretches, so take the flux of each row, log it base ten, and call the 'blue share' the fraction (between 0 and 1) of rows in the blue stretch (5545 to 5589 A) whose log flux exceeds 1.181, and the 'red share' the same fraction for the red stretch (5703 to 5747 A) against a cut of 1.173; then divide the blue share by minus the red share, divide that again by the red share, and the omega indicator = -7.0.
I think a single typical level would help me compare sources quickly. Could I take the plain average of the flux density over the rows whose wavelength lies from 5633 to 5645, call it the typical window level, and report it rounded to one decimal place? 14.7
